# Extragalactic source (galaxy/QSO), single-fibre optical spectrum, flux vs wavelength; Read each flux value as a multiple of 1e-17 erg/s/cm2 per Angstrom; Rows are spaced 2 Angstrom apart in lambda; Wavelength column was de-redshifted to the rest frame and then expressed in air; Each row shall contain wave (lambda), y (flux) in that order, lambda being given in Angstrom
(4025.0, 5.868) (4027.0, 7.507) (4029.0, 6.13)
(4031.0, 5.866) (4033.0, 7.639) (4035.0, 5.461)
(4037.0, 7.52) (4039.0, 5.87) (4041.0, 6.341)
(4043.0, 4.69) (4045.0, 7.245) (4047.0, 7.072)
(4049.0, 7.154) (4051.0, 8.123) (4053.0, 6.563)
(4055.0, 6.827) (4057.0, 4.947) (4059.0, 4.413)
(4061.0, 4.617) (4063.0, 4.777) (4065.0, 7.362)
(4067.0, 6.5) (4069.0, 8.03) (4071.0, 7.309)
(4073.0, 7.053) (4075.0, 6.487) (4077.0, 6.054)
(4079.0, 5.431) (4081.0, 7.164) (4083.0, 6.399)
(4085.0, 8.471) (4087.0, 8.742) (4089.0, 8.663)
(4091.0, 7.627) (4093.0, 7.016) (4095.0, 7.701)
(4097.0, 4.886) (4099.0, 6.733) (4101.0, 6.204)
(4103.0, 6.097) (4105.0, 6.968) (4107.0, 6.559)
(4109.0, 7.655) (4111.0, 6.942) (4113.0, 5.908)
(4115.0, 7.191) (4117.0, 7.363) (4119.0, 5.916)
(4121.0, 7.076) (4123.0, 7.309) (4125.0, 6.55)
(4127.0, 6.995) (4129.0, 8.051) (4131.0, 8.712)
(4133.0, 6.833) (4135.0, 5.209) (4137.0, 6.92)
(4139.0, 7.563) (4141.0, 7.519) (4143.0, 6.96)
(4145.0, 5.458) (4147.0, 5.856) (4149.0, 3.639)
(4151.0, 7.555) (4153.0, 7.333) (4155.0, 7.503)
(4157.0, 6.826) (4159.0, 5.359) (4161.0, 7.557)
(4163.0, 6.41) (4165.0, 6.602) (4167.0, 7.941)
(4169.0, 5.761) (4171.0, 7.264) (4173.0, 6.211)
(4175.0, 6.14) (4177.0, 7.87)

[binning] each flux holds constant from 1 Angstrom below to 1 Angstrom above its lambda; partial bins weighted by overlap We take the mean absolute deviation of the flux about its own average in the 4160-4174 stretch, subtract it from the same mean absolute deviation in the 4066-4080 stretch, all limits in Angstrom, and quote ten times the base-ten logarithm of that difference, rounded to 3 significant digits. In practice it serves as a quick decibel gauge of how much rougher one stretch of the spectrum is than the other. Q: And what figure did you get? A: -26.4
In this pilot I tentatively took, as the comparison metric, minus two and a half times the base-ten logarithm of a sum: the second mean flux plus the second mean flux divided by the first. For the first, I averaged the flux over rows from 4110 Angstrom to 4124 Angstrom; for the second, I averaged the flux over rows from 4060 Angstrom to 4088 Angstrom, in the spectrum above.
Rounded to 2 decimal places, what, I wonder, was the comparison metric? -2.22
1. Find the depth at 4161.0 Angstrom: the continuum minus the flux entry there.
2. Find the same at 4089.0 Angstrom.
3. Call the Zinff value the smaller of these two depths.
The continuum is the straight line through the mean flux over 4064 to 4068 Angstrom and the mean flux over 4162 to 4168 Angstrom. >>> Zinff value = -1.7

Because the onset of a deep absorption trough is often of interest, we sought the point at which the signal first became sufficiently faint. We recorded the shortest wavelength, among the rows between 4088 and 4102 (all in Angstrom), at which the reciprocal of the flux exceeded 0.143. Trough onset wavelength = 4097.0 Angstrom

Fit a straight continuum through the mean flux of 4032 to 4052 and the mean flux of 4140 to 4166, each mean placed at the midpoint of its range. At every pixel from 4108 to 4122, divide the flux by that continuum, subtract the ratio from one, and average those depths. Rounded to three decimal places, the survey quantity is -0.044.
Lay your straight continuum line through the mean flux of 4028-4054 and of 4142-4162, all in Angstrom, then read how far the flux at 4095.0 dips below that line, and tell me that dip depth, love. -1.2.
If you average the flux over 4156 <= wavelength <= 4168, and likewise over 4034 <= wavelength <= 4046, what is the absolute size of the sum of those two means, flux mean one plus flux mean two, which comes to 13.0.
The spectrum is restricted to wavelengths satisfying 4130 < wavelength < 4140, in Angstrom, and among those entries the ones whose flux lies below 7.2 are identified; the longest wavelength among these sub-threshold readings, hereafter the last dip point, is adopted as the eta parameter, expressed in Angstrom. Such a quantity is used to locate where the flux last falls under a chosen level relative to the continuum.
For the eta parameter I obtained 4137.0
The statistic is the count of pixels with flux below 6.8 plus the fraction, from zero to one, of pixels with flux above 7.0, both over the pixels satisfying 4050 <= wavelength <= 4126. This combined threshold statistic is 18.4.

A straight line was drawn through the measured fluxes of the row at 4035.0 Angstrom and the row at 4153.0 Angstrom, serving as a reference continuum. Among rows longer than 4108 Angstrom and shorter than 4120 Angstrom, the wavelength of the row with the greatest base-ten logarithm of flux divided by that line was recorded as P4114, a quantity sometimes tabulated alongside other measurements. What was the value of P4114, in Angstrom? 4109.0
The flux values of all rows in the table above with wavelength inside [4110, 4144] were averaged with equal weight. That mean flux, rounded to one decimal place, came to 7.0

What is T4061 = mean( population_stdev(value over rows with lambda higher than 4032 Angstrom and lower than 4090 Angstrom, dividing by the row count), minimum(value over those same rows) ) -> 2.82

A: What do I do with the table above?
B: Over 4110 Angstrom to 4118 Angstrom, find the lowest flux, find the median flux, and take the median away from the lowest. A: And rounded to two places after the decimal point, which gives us -1.16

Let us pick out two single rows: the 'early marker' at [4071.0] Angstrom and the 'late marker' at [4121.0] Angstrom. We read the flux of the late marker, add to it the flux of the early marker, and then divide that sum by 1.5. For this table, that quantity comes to 9.6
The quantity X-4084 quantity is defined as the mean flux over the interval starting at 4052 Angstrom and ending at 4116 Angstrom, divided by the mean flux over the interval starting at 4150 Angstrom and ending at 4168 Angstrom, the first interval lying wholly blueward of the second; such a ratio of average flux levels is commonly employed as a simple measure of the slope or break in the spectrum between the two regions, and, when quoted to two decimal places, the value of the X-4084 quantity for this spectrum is 0.95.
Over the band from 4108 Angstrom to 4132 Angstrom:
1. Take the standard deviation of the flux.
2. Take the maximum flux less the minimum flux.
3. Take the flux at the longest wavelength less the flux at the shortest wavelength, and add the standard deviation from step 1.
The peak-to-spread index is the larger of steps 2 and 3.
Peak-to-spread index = 2.8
